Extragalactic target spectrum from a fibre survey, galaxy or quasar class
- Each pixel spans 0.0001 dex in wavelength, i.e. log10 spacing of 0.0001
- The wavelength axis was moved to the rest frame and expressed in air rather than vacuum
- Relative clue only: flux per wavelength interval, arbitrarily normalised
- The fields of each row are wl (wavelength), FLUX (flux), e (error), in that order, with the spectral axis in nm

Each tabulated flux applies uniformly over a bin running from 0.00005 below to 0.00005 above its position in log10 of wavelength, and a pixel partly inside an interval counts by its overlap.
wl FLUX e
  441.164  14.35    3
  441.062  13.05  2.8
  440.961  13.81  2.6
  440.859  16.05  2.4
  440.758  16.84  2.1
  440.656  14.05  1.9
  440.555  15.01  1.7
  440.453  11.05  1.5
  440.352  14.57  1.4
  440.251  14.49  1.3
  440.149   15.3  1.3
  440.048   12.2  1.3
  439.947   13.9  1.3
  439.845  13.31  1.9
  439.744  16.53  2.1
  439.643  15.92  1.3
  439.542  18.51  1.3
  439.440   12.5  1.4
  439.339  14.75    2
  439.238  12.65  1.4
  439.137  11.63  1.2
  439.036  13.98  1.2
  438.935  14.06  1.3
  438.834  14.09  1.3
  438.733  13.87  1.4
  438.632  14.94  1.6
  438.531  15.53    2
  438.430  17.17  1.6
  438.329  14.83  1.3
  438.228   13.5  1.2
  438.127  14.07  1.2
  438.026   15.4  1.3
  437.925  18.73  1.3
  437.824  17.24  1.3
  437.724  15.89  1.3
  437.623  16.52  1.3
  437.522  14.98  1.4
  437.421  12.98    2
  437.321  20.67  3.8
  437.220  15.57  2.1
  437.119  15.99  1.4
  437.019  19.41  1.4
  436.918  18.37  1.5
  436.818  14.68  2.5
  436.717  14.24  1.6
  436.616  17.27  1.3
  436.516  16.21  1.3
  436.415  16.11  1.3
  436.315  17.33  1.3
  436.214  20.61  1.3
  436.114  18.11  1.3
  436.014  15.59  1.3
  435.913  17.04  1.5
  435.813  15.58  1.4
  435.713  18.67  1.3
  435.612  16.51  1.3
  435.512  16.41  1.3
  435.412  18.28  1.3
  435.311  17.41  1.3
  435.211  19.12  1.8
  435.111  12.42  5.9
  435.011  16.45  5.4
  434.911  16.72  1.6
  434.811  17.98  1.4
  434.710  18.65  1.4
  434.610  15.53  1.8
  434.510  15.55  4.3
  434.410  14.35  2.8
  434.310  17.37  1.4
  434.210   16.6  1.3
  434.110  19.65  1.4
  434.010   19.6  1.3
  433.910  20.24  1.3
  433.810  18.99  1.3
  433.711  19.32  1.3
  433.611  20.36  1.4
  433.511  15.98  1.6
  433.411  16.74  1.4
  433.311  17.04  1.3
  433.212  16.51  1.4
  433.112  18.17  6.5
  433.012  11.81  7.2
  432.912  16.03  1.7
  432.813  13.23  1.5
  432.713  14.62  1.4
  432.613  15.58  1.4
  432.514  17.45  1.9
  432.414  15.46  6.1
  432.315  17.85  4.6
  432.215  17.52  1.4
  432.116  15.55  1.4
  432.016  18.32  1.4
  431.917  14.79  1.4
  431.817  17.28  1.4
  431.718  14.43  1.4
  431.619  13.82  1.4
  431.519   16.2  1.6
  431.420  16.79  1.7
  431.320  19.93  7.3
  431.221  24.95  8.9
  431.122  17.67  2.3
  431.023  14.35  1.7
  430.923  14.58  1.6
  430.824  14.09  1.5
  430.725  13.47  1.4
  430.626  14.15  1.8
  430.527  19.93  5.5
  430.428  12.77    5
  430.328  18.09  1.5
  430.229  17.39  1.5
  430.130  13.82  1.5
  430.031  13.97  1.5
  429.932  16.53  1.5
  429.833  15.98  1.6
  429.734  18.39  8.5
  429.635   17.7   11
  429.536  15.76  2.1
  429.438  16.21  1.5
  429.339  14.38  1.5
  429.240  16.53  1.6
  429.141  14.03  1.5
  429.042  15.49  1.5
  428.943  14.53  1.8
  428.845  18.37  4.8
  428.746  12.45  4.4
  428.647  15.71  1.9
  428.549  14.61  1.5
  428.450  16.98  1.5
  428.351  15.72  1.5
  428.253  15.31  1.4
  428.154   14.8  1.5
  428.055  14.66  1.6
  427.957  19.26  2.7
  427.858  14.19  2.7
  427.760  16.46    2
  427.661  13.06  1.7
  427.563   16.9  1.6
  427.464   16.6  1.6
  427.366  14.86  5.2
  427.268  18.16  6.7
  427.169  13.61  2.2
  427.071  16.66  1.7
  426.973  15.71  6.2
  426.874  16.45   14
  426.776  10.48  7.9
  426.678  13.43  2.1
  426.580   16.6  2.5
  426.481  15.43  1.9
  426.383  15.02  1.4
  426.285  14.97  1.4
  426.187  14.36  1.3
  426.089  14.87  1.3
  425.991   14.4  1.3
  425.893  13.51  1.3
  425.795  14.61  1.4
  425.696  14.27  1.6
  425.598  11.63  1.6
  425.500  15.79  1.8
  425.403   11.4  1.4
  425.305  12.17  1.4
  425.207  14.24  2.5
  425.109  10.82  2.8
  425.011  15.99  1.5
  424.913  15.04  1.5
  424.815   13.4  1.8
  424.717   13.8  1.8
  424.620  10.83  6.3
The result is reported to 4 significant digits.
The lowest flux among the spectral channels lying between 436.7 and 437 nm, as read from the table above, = 14.24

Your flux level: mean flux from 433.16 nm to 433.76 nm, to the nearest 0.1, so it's 17.7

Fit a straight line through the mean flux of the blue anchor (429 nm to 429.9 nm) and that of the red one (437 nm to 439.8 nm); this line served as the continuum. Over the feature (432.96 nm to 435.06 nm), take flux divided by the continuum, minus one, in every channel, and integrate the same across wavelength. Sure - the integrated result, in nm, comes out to 0.21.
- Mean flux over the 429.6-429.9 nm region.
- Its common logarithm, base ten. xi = 1.24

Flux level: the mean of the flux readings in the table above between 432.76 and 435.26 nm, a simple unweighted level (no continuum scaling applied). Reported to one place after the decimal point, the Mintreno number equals 17.0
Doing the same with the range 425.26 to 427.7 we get 14.6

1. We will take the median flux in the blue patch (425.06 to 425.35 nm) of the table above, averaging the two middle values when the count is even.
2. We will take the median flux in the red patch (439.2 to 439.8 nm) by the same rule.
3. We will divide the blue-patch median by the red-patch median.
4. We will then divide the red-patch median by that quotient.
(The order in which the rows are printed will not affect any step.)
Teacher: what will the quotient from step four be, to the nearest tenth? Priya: 19.3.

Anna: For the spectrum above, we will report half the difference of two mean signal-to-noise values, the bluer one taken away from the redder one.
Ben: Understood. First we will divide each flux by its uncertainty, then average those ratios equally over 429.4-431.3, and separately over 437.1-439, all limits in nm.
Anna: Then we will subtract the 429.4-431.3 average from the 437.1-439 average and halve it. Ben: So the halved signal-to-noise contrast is 1.4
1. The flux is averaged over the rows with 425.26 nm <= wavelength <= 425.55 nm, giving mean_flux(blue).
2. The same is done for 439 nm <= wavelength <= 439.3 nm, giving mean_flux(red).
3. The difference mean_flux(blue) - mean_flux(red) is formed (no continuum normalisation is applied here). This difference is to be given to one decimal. 0.4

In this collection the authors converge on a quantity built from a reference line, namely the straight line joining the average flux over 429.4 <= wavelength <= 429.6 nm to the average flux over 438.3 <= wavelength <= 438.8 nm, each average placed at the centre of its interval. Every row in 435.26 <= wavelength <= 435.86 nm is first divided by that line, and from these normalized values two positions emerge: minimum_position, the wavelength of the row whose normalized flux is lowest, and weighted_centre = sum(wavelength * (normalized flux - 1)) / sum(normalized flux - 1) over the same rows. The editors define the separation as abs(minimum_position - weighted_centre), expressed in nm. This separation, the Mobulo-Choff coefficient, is 0.29 nm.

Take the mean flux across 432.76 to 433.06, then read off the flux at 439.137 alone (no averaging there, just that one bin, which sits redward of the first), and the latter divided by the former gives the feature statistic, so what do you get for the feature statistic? 0.85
